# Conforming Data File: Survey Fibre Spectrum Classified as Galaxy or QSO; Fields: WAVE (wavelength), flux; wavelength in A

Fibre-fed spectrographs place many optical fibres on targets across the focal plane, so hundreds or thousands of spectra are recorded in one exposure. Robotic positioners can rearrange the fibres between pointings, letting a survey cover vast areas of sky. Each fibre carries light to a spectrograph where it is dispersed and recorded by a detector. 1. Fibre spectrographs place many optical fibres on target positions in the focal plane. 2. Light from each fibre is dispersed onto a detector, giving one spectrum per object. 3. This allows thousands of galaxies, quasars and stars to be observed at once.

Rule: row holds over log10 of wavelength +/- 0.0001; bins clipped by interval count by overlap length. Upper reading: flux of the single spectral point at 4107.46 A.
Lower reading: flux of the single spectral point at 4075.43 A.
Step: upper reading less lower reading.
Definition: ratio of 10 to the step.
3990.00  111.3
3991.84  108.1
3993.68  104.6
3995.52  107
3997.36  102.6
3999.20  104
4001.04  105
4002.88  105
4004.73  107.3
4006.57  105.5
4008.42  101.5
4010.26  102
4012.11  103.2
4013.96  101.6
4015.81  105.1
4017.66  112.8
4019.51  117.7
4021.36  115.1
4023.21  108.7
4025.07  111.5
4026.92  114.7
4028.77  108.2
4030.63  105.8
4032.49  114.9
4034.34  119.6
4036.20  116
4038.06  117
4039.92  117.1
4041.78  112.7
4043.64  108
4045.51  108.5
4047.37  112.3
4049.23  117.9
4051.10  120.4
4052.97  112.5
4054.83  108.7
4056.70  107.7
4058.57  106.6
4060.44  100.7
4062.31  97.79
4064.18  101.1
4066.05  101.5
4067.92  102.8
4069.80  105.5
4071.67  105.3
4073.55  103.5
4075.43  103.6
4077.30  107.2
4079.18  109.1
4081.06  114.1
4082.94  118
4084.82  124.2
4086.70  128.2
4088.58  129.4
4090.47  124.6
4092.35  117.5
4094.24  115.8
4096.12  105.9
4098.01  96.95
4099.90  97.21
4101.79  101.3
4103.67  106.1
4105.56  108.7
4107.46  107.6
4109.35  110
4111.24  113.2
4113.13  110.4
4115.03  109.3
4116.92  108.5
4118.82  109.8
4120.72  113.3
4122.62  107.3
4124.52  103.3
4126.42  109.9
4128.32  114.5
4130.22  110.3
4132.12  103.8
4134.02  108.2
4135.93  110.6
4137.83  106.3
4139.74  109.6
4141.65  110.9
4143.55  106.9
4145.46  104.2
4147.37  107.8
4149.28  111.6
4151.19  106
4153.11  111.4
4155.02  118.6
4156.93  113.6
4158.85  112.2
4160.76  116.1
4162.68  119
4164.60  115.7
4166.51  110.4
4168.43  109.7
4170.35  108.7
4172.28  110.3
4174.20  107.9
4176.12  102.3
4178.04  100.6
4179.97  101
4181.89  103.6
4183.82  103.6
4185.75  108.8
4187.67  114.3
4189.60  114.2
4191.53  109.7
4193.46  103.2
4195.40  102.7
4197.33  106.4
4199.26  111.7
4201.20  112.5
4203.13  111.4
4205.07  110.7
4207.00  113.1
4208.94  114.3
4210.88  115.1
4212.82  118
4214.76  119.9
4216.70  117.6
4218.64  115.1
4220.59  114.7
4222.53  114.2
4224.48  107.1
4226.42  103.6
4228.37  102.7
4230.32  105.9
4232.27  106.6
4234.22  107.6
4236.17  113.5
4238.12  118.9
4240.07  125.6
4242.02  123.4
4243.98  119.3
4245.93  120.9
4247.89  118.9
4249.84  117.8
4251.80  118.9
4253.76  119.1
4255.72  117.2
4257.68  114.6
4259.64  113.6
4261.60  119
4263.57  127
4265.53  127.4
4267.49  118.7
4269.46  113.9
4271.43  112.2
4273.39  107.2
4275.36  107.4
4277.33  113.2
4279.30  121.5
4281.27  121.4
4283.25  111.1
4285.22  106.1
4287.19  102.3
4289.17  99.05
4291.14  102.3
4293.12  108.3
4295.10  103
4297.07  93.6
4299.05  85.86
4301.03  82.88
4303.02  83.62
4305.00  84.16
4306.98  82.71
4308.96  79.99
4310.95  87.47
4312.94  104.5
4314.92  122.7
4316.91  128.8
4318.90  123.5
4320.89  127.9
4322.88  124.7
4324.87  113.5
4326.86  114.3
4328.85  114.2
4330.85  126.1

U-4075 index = 2.5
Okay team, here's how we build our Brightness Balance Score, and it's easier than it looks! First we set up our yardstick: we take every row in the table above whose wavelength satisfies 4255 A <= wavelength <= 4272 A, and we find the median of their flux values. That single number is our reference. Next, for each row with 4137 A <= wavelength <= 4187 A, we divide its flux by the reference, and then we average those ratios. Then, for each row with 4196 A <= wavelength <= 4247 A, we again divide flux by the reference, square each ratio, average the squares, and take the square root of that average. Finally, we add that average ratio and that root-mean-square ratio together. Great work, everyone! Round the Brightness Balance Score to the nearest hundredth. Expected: 1.90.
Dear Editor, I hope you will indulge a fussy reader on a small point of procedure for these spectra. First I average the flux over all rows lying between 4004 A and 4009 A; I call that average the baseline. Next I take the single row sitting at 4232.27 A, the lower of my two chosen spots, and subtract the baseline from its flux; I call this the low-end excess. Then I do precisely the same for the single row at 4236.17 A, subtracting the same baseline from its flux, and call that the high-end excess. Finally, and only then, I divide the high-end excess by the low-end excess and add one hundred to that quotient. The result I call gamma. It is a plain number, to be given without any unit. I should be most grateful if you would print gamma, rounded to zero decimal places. 105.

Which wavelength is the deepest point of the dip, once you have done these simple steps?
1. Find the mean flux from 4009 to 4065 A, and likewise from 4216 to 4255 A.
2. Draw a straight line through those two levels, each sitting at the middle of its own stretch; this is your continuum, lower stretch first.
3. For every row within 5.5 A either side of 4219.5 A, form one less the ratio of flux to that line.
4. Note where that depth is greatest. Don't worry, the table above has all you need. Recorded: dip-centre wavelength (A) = 4224.48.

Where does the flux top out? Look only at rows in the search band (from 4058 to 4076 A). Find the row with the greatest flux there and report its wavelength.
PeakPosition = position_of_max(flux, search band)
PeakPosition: 4058.57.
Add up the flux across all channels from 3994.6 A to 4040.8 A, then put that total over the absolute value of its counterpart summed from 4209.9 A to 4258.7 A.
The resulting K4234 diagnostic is 0.95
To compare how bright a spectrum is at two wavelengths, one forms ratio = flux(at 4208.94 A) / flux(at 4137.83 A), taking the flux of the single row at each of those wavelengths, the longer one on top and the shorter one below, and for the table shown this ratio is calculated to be 1.08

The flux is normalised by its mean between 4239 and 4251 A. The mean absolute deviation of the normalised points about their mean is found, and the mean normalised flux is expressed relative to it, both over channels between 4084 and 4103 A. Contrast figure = 10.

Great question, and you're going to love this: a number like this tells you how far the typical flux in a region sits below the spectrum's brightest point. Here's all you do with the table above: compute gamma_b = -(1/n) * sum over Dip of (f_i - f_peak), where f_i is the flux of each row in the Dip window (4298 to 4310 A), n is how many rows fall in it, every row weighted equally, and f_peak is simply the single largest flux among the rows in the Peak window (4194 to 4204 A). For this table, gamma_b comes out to 29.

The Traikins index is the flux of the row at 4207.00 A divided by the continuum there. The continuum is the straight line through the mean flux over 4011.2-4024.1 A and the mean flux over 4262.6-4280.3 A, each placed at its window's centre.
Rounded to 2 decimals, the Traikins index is 0.99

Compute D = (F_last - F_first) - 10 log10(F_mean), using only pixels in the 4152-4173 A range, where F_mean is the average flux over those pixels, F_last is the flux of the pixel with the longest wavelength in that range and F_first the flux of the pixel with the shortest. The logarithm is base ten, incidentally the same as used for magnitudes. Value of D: -21.6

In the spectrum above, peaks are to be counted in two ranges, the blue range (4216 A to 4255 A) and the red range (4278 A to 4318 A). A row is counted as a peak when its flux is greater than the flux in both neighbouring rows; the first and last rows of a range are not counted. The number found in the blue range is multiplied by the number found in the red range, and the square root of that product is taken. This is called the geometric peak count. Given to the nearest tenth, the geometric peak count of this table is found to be 2.0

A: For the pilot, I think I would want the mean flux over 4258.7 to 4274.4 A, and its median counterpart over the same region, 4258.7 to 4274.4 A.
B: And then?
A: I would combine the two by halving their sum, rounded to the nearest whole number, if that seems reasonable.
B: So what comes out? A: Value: 117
